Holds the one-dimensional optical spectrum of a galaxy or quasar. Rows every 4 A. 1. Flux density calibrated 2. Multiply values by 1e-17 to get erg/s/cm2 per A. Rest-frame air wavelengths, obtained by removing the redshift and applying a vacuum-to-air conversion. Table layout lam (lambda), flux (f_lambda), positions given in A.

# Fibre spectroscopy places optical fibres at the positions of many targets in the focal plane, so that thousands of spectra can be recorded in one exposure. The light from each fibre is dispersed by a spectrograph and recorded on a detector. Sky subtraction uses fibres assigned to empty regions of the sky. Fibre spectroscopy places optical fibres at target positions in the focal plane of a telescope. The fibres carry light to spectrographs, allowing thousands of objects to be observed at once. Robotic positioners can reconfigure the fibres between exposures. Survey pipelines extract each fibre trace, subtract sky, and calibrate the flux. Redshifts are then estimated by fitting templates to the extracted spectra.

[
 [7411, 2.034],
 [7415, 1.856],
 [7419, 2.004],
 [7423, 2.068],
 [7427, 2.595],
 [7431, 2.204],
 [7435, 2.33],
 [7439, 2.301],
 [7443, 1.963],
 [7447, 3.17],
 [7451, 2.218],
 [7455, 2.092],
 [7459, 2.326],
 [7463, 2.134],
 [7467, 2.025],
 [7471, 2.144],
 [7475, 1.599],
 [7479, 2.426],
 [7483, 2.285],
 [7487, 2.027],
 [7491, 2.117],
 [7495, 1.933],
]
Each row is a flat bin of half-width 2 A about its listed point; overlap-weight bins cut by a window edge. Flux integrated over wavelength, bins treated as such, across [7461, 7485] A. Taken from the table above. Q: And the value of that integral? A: 50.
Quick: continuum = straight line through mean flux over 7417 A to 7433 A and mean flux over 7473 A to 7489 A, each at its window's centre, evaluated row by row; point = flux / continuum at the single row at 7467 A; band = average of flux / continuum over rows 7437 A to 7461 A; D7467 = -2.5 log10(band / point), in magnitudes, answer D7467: -0.14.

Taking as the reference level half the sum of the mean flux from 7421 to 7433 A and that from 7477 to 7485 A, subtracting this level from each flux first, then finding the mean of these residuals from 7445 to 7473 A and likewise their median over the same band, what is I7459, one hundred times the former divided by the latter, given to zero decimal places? 12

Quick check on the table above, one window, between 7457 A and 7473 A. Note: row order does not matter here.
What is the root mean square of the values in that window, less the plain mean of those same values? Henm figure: 0.00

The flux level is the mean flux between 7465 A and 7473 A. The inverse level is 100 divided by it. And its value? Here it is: 48.0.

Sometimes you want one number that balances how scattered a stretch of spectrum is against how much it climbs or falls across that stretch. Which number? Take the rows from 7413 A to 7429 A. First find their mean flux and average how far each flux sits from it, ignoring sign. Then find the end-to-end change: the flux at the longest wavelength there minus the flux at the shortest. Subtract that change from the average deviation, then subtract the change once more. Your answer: -1.2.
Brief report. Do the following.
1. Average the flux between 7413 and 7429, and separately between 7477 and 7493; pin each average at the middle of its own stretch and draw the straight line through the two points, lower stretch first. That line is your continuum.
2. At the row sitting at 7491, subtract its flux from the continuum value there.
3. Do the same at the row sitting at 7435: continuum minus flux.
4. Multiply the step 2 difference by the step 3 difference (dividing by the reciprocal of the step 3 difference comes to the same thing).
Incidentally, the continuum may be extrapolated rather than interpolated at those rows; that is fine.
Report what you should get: -0.019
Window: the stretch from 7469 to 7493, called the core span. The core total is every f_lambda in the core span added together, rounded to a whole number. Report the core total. 13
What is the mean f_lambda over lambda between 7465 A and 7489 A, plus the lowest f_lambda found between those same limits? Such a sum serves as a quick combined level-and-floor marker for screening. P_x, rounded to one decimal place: 3.7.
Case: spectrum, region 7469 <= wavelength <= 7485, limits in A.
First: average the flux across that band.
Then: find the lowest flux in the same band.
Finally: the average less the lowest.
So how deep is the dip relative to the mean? 0.51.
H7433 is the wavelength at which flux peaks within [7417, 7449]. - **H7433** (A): 7447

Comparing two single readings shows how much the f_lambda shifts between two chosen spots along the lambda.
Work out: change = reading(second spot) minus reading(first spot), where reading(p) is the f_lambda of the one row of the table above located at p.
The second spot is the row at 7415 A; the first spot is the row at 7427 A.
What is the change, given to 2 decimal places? -0.74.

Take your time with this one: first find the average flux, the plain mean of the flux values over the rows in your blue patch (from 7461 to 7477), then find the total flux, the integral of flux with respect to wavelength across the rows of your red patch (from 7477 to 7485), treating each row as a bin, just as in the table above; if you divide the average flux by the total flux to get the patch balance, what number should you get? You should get 0.10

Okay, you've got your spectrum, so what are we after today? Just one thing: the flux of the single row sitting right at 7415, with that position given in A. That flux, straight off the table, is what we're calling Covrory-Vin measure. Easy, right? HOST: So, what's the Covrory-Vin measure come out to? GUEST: 1.856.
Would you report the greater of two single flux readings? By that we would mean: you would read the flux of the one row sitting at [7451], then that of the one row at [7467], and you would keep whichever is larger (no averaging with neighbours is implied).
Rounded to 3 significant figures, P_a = 2.22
